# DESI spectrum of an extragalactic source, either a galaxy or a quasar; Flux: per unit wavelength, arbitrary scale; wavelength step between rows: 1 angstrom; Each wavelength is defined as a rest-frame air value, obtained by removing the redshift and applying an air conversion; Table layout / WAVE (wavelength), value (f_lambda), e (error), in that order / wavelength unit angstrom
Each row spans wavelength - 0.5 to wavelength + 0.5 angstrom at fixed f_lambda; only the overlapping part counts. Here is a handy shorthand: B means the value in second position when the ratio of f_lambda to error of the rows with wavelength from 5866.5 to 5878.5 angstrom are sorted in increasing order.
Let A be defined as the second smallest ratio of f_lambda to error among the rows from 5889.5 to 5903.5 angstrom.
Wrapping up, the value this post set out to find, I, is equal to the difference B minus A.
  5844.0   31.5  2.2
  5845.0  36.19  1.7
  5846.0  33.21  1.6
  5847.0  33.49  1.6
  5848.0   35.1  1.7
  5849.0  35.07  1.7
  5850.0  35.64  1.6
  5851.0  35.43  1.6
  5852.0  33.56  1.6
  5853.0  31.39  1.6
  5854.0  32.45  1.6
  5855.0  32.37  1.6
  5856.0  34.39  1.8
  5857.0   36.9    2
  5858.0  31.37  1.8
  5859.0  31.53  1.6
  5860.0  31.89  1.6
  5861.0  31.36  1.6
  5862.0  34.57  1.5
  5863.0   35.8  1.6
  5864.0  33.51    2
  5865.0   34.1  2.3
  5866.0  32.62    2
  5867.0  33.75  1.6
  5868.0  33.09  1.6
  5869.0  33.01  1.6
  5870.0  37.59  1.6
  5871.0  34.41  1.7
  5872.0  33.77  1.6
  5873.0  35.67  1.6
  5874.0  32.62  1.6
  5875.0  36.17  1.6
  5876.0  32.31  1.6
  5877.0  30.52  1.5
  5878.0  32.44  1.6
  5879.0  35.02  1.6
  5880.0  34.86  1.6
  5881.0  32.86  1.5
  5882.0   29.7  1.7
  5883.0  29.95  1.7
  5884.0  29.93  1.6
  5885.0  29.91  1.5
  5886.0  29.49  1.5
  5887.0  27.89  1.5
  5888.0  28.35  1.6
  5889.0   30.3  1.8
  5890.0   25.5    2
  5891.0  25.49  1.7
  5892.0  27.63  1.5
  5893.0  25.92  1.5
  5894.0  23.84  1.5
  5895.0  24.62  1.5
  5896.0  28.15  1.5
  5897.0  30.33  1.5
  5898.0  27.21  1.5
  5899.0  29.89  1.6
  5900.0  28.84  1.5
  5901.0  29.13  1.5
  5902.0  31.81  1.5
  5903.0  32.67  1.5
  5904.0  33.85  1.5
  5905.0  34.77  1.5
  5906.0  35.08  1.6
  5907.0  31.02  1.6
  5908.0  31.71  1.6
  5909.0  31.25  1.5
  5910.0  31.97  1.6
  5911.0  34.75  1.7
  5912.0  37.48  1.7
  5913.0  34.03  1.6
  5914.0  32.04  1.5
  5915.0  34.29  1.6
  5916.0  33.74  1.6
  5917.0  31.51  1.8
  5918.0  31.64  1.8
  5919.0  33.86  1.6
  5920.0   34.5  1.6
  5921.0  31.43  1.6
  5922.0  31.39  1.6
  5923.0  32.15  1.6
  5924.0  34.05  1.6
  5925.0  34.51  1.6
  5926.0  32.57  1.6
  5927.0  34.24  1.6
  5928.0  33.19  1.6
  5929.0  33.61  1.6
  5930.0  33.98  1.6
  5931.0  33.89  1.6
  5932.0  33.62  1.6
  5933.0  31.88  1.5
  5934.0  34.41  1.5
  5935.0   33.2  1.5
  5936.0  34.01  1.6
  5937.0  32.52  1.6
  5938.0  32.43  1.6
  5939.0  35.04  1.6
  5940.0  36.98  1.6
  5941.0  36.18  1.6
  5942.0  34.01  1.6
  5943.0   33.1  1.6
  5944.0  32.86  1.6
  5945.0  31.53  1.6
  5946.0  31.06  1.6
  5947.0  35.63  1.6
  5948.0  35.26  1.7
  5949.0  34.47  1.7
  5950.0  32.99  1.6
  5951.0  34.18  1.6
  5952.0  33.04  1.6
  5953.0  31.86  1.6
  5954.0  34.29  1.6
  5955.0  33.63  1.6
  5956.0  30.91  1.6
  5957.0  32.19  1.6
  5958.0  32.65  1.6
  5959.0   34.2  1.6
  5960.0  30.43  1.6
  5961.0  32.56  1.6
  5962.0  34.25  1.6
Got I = 5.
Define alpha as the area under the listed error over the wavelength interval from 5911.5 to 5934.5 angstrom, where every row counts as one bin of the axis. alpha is 37.0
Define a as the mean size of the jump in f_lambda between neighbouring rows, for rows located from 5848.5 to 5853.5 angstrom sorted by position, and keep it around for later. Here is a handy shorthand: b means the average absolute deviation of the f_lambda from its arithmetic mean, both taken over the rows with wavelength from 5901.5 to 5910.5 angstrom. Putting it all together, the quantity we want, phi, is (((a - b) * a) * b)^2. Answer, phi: 0.01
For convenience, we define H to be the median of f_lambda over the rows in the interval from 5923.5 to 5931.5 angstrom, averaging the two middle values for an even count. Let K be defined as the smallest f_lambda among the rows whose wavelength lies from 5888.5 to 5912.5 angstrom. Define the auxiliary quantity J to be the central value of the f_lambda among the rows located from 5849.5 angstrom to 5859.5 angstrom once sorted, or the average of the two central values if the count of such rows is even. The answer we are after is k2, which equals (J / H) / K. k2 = 0.0408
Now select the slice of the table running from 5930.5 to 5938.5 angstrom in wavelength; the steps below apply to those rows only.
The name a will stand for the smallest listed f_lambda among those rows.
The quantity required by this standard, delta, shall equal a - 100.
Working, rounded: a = 31.88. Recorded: -68.1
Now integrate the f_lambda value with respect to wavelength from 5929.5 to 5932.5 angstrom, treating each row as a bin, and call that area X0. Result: 101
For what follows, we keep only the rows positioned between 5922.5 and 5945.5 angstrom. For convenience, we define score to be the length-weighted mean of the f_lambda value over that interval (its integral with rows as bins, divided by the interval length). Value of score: 33.7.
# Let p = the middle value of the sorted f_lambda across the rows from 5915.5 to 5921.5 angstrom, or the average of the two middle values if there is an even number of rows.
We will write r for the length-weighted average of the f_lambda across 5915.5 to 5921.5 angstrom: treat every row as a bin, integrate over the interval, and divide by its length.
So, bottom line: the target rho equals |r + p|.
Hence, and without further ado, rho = 65.5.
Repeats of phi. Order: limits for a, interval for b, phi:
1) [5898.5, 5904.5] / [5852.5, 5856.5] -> 0.13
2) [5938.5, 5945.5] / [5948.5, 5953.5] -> 0.18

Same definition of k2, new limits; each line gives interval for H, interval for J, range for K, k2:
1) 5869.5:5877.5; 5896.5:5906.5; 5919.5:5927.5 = 0.0290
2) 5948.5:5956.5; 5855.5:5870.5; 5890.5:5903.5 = 0.0422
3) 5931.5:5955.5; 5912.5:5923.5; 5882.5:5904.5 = 0.0401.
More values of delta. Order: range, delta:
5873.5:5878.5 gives -69.5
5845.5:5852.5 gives -66.8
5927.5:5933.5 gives -68.1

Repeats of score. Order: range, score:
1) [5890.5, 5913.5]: 30.5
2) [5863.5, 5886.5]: 32.9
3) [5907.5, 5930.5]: 33.2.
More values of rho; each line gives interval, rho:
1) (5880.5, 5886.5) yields 60.2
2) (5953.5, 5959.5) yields 66.1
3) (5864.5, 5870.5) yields 67.4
